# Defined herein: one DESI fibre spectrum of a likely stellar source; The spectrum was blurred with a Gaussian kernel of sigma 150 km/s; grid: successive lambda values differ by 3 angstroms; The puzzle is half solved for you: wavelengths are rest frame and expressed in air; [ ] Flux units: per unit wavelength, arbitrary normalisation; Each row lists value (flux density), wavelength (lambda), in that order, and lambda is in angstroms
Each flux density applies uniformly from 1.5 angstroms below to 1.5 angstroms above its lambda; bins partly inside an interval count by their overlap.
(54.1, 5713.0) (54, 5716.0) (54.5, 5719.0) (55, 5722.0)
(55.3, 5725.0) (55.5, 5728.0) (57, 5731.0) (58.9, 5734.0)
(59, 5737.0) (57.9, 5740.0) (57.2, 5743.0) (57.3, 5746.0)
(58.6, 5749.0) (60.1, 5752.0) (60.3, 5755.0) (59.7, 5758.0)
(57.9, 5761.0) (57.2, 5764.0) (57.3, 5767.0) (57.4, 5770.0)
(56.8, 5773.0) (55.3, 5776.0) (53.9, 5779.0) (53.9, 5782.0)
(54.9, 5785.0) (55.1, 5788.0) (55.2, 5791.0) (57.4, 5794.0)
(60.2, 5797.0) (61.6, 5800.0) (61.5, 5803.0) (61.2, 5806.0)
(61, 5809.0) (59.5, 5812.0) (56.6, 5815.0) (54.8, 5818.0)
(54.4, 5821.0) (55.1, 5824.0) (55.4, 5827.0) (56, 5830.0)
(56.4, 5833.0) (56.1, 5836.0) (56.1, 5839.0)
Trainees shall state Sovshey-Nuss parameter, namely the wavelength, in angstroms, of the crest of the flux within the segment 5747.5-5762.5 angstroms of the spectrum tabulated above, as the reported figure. 5755.0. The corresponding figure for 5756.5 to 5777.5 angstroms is 5758.0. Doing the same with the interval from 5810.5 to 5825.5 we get 5812.0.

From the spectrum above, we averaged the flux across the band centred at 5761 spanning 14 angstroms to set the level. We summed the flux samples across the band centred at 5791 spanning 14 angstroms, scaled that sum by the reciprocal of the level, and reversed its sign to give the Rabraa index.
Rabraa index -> -4.84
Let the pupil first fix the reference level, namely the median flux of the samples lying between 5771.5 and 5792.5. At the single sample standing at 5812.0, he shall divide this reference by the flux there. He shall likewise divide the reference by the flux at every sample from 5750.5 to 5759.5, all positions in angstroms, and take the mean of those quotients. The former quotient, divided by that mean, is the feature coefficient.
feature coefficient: 1.01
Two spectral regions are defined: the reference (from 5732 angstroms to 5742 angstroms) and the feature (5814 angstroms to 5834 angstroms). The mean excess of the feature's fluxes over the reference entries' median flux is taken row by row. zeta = -3.4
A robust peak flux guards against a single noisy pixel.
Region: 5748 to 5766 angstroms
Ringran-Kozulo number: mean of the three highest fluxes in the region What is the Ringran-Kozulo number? 60.0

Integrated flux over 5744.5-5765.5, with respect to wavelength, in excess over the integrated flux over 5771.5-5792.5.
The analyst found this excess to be 78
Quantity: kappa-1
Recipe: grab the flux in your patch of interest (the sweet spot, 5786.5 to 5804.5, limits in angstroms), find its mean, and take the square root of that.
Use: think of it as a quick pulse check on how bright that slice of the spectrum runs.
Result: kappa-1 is 7.65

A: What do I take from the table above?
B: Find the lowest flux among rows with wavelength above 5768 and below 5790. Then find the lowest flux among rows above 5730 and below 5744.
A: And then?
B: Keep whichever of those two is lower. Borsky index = 53.9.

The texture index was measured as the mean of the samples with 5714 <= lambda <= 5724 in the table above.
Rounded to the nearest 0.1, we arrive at 54.5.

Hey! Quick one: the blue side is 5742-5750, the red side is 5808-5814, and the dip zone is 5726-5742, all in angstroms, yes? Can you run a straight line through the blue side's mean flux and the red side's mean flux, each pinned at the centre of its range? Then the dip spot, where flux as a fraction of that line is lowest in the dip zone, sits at 5728.0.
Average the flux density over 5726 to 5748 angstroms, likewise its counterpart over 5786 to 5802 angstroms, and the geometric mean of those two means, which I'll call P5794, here 57.7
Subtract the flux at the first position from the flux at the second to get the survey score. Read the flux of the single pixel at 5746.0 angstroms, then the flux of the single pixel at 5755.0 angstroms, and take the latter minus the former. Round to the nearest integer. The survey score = 3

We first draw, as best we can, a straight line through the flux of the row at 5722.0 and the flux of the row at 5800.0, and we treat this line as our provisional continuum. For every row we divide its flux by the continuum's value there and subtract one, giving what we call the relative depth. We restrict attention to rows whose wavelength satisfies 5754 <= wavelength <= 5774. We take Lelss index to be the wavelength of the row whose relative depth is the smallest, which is 5773.0 angstroms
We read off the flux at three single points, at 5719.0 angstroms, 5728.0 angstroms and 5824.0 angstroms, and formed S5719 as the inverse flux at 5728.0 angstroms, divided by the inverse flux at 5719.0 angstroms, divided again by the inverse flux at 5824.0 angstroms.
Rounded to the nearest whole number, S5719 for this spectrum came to 54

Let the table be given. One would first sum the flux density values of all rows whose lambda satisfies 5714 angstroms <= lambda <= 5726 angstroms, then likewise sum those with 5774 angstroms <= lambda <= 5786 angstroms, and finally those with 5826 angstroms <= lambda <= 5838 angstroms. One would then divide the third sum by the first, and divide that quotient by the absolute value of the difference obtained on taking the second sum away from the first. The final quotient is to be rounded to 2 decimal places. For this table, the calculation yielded 1.28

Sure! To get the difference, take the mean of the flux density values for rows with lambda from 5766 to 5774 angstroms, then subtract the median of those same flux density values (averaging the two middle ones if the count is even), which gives -0.1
